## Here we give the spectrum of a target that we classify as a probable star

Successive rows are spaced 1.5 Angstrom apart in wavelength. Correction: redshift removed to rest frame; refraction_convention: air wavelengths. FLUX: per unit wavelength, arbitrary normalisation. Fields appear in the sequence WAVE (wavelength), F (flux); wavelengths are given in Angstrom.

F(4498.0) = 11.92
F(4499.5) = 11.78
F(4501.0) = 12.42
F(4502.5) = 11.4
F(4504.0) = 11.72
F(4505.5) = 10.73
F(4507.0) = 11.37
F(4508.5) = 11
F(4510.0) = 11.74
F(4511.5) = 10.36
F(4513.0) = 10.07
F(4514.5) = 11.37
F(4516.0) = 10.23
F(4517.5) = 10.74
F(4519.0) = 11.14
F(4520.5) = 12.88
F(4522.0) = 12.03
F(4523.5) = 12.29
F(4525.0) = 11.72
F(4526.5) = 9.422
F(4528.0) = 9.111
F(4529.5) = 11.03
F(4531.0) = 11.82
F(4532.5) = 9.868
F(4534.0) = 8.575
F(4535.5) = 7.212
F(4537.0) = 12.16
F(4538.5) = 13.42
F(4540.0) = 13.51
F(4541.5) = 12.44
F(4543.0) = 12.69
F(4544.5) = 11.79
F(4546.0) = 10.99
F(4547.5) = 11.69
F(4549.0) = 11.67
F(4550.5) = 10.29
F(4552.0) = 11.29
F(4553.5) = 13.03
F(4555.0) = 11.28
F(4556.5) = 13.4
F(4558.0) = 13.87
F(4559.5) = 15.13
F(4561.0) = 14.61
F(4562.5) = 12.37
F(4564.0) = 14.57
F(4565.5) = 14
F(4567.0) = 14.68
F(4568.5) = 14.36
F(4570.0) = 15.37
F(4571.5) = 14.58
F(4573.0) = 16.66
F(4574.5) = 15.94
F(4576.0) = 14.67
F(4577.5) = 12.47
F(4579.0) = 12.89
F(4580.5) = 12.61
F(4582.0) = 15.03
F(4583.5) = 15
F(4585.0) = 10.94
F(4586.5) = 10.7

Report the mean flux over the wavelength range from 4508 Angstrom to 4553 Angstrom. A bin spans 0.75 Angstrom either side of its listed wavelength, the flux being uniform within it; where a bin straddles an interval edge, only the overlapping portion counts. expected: 11.2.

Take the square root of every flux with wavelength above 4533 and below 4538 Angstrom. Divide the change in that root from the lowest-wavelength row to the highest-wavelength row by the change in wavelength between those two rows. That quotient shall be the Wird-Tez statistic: 0.19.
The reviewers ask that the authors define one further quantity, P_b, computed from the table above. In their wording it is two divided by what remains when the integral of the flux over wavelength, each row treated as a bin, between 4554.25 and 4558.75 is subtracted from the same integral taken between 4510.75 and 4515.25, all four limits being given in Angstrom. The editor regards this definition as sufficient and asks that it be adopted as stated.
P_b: -0.20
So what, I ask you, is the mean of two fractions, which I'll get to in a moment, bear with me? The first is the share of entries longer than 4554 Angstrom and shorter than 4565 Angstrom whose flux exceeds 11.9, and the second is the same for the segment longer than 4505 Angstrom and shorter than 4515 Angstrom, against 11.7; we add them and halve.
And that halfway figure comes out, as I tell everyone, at 0.50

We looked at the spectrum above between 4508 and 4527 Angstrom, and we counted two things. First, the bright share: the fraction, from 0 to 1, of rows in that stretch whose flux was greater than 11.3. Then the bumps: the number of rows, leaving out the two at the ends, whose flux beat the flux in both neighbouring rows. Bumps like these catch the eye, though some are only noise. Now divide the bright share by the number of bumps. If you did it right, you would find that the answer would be 0.115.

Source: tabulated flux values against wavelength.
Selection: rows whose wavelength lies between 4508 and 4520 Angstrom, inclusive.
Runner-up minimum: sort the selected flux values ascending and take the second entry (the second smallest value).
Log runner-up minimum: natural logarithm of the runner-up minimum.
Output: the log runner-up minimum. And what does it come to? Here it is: 2.33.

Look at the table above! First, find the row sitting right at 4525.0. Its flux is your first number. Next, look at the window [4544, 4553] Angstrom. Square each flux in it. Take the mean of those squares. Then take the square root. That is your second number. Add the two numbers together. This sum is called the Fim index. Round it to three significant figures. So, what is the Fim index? 23.0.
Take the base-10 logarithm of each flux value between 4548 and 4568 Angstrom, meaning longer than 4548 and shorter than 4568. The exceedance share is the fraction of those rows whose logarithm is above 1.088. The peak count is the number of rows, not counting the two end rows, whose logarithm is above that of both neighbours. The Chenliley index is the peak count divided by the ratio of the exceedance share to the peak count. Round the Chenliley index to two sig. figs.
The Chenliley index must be 13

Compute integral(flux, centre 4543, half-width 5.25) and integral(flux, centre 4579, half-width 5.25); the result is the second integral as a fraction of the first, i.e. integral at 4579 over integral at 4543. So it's 1.14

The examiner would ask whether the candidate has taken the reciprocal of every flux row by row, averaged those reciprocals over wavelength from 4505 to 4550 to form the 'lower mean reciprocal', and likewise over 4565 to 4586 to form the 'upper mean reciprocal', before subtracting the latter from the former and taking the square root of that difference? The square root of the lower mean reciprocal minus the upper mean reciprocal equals 0.14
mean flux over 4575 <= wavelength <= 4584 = 13.8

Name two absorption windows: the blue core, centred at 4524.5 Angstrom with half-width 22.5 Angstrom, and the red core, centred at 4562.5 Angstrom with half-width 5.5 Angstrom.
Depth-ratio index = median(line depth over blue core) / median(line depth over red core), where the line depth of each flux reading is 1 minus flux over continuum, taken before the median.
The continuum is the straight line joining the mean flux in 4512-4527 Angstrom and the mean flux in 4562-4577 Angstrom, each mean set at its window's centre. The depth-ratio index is -1.6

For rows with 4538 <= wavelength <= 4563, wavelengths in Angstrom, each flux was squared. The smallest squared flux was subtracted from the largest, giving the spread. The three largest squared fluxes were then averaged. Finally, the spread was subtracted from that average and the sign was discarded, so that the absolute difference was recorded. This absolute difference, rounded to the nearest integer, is 89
